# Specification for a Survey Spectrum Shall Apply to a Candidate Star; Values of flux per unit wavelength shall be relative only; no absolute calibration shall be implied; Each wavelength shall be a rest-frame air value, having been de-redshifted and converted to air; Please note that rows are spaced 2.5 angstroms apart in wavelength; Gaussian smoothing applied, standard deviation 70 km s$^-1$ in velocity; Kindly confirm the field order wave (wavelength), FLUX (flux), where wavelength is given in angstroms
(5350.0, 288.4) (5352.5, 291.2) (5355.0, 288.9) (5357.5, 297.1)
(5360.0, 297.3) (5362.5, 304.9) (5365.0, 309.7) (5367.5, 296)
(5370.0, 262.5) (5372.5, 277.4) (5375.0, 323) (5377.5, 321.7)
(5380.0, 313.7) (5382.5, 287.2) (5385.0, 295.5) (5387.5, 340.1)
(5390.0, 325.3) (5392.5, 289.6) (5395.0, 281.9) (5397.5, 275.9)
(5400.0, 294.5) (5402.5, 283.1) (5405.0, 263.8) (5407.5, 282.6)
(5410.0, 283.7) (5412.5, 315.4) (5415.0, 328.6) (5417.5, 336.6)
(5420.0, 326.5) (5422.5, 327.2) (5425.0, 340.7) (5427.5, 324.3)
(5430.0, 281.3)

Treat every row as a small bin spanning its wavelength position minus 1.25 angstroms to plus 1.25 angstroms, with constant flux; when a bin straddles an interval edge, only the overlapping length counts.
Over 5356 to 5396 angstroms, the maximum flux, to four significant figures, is 340.1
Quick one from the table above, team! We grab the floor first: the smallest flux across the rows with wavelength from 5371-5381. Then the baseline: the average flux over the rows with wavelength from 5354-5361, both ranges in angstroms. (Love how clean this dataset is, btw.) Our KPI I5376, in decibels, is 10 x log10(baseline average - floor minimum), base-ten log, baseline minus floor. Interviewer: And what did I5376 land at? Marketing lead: 12.3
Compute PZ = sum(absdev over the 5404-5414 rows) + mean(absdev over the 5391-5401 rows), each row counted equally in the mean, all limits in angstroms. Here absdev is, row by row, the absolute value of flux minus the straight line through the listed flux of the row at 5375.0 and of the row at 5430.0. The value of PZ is 107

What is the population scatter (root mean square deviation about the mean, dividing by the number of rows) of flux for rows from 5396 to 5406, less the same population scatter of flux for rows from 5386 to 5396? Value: -13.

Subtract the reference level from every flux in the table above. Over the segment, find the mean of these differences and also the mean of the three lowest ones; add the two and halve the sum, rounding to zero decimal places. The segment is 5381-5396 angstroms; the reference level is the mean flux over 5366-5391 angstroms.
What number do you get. -9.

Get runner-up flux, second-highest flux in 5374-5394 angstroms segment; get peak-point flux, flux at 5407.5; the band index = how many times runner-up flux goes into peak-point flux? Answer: 0.87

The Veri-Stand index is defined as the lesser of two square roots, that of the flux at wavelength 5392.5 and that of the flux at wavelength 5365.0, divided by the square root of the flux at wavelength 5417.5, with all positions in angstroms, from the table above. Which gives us 0.928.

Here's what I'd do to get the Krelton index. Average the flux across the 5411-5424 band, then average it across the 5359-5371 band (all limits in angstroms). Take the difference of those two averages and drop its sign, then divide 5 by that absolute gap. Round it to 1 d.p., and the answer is 0.2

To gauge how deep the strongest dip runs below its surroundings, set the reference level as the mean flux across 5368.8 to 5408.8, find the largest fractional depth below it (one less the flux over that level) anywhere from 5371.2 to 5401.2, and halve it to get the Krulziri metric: 0.032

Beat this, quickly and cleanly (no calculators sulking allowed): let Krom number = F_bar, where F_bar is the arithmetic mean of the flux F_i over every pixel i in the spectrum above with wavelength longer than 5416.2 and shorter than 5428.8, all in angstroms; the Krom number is 331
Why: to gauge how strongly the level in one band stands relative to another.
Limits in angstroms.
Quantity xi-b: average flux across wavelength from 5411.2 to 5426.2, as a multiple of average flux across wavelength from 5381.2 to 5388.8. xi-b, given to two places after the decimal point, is 1.07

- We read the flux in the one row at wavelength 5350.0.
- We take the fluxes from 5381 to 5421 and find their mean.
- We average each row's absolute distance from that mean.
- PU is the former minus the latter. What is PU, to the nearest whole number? 267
